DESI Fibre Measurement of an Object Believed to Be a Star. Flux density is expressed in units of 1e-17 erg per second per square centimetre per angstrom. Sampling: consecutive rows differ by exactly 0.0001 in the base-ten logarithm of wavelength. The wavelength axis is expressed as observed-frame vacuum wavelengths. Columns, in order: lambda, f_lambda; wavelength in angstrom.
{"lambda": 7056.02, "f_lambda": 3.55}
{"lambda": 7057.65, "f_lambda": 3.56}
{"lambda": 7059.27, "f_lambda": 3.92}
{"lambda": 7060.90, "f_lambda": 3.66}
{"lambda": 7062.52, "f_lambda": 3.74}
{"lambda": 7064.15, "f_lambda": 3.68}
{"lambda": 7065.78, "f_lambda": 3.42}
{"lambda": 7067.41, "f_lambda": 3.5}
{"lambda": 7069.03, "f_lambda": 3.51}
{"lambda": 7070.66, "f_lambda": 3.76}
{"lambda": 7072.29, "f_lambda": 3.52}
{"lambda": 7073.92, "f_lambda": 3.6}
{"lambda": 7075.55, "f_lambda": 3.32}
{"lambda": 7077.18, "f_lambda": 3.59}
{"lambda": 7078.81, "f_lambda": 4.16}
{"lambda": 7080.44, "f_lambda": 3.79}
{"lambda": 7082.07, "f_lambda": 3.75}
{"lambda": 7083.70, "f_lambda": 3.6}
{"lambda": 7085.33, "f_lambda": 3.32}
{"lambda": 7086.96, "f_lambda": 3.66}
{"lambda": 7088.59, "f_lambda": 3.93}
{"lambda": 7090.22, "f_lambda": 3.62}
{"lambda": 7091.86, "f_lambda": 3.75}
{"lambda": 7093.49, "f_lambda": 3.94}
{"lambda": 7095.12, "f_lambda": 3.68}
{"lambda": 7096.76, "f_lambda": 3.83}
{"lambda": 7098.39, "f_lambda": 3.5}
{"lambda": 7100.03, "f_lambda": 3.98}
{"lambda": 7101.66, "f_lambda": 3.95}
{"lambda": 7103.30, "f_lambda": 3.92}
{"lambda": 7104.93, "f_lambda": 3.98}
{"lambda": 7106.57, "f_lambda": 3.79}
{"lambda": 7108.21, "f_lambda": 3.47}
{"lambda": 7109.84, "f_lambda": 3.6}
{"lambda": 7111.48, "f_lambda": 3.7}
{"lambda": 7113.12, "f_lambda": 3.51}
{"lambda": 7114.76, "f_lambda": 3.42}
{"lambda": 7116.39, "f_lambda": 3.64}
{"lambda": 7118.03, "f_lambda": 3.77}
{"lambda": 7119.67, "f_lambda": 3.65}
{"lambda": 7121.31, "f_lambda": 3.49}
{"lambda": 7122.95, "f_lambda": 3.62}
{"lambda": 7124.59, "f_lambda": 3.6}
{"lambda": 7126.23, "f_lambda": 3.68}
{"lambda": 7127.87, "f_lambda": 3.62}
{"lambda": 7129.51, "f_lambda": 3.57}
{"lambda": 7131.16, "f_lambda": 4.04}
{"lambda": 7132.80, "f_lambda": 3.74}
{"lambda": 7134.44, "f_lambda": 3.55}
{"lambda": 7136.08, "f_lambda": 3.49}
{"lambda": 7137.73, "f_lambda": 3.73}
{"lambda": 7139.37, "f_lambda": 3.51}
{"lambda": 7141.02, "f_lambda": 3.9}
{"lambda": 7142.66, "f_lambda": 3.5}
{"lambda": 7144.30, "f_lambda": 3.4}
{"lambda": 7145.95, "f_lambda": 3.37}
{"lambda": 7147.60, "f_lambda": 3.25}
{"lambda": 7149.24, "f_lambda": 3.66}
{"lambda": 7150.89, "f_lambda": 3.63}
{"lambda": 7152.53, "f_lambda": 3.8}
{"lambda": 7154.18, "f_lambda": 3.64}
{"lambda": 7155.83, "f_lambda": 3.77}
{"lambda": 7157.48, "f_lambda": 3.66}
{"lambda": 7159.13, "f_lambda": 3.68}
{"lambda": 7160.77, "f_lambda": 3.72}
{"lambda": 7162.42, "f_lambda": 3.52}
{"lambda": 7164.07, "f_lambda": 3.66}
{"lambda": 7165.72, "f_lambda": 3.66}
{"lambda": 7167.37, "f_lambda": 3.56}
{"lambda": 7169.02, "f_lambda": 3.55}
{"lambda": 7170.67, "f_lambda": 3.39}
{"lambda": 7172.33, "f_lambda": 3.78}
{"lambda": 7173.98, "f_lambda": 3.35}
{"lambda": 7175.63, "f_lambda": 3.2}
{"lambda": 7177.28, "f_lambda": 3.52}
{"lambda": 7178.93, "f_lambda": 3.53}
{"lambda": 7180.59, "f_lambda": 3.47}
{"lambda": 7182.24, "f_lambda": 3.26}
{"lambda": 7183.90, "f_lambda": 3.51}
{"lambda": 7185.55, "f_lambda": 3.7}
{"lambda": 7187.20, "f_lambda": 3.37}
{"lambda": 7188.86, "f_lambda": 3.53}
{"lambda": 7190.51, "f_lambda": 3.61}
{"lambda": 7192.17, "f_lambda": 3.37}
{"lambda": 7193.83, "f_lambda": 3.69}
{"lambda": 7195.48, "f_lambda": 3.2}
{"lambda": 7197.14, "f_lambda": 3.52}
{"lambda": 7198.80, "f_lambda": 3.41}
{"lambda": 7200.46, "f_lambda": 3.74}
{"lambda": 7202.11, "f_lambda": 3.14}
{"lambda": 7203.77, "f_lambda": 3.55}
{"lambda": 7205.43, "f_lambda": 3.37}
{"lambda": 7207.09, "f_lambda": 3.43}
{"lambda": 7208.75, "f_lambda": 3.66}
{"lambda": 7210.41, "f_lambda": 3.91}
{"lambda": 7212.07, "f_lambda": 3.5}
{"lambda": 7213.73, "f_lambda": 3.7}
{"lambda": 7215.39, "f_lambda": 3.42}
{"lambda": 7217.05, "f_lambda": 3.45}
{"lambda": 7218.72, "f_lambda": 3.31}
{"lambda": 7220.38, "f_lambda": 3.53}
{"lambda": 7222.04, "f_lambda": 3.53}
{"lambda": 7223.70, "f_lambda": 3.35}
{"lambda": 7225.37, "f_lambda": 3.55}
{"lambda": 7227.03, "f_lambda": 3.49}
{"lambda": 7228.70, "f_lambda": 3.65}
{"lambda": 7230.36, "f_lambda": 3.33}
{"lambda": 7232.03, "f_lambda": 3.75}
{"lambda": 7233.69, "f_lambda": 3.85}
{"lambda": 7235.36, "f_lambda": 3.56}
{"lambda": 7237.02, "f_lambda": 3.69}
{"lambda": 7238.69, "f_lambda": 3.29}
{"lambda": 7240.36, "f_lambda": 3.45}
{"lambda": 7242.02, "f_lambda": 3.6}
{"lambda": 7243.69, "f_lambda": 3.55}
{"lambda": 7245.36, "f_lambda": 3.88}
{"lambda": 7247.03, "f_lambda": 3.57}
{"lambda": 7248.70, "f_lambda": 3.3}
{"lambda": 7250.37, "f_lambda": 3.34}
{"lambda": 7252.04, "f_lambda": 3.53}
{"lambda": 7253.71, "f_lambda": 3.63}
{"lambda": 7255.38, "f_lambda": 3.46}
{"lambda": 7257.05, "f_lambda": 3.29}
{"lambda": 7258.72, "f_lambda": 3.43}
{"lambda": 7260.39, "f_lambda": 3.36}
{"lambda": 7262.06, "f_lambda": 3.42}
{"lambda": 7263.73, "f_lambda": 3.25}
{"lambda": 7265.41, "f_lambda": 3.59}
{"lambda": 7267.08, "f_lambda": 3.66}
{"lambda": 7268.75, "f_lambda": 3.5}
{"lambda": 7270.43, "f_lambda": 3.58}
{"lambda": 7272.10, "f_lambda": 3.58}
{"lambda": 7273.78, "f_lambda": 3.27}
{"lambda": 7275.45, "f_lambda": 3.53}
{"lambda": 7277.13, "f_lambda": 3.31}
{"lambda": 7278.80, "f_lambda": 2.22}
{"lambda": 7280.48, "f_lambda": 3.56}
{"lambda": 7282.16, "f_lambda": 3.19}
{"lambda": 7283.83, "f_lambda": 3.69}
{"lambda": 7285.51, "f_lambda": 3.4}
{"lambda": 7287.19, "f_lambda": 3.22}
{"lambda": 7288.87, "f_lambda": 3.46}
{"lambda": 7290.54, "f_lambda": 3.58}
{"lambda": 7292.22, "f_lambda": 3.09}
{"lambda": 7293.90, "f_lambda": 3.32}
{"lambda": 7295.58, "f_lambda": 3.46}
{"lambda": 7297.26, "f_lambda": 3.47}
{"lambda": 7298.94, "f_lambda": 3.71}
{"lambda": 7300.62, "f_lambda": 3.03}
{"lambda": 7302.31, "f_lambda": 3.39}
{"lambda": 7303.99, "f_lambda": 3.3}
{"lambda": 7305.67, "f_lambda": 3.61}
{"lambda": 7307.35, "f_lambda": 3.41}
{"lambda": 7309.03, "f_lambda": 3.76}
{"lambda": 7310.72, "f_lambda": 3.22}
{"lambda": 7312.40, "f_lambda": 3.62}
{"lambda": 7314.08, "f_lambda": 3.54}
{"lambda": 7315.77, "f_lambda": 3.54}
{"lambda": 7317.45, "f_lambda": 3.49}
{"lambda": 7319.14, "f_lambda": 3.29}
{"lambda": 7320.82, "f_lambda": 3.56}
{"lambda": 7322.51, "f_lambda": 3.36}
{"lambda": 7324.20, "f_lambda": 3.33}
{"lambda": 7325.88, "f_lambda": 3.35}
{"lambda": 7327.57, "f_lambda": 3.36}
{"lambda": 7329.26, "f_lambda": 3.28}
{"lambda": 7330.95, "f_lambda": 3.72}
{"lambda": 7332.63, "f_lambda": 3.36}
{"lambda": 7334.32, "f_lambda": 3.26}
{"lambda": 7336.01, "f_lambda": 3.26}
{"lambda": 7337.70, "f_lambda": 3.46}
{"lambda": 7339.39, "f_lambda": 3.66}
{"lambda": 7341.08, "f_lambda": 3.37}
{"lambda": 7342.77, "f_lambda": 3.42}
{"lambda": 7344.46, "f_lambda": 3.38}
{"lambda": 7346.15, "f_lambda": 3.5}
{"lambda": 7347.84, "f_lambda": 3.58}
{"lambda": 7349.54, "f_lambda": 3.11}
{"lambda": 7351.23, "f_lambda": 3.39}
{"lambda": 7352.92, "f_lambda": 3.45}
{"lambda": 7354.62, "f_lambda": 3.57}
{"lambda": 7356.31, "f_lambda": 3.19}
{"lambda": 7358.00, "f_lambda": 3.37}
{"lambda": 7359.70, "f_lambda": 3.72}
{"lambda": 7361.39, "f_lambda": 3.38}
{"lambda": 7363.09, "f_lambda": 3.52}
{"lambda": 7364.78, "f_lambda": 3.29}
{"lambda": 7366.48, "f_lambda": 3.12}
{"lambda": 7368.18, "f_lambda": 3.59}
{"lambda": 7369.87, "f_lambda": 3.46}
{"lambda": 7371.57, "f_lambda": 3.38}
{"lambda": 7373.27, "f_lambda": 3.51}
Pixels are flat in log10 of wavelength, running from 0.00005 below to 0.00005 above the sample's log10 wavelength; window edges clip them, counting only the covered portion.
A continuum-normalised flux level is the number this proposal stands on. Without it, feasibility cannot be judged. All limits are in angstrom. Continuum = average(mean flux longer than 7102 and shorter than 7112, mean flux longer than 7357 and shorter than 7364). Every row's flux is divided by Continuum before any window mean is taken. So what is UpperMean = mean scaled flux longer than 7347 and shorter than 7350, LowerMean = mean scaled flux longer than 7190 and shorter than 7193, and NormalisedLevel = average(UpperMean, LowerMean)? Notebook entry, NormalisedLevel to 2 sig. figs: 0.94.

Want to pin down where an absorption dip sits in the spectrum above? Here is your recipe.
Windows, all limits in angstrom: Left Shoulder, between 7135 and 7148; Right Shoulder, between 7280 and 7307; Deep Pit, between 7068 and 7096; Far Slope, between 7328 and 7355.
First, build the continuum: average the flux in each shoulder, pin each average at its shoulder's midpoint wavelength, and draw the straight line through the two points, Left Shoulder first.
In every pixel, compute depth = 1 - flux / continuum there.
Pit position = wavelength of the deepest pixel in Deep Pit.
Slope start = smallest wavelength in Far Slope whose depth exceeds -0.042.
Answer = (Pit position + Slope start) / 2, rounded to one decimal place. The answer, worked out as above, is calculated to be 7202.4 angstrom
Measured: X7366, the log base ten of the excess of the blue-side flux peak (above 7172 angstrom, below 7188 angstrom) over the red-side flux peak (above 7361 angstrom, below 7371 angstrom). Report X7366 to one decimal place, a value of -0.7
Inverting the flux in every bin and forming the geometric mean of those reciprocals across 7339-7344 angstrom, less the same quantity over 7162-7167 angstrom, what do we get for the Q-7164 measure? 0.010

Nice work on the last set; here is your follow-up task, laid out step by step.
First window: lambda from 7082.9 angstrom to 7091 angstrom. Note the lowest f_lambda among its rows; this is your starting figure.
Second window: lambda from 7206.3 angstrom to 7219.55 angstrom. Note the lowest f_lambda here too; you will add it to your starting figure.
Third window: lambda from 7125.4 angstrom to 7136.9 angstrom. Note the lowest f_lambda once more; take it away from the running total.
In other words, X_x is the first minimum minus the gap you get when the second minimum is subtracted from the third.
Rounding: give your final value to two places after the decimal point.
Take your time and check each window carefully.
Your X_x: 3.14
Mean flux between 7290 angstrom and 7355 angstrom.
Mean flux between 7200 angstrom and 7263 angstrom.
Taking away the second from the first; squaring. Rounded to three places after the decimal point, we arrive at 0.008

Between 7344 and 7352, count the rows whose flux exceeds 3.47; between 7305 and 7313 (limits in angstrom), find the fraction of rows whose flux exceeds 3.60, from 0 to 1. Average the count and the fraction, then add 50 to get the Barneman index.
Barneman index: 51.3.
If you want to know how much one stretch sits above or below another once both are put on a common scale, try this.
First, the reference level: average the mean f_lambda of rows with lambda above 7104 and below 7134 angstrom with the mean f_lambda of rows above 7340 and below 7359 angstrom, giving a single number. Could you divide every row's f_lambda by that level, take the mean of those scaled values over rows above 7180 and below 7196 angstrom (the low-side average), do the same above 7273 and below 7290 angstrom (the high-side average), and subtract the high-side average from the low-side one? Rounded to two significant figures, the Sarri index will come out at 0.053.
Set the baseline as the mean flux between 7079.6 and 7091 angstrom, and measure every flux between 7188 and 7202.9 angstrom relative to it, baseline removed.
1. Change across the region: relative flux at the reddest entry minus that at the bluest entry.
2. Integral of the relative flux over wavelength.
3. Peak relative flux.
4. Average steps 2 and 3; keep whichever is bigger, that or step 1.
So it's -0.4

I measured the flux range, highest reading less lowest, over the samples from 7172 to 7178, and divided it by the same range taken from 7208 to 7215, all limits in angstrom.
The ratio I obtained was 1.4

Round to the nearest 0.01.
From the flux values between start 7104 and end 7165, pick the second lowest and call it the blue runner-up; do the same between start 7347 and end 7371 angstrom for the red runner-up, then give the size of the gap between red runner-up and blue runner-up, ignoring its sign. 0.25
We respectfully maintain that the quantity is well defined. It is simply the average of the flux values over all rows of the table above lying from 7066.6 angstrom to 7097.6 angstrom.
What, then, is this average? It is 3.68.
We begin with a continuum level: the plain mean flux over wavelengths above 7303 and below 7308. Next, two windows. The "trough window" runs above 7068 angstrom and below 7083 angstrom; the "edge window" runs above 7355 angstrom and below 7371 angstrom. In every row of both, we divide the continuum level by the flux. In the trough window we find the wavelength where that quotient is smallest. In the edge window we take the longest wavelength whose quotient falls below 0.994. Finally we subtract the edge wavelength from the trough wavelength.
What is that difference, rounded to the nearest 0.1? -289.4 angstrom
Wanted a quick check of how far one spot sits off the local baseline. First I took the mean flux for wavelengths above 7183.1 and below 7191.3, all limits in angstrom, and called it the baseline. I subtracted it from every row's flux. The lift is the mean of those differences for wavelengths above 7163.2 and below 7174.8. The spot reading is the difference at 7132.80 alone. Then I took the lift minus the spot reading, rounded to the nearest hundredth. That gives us -0.18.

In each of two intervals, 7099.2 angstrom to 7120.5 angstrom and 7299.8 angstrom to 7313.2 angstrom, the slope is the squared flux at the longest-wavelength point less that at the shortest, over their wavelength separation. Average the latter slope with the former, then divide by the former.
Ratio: -0.8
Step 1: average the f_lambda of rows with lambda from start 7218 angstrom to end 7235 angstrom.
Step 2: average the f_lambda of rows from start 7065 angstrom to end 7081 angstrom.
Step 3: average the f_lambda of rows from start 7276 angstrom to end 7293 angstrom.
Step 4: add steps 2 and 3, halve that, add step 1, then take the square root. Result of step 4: 2.64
